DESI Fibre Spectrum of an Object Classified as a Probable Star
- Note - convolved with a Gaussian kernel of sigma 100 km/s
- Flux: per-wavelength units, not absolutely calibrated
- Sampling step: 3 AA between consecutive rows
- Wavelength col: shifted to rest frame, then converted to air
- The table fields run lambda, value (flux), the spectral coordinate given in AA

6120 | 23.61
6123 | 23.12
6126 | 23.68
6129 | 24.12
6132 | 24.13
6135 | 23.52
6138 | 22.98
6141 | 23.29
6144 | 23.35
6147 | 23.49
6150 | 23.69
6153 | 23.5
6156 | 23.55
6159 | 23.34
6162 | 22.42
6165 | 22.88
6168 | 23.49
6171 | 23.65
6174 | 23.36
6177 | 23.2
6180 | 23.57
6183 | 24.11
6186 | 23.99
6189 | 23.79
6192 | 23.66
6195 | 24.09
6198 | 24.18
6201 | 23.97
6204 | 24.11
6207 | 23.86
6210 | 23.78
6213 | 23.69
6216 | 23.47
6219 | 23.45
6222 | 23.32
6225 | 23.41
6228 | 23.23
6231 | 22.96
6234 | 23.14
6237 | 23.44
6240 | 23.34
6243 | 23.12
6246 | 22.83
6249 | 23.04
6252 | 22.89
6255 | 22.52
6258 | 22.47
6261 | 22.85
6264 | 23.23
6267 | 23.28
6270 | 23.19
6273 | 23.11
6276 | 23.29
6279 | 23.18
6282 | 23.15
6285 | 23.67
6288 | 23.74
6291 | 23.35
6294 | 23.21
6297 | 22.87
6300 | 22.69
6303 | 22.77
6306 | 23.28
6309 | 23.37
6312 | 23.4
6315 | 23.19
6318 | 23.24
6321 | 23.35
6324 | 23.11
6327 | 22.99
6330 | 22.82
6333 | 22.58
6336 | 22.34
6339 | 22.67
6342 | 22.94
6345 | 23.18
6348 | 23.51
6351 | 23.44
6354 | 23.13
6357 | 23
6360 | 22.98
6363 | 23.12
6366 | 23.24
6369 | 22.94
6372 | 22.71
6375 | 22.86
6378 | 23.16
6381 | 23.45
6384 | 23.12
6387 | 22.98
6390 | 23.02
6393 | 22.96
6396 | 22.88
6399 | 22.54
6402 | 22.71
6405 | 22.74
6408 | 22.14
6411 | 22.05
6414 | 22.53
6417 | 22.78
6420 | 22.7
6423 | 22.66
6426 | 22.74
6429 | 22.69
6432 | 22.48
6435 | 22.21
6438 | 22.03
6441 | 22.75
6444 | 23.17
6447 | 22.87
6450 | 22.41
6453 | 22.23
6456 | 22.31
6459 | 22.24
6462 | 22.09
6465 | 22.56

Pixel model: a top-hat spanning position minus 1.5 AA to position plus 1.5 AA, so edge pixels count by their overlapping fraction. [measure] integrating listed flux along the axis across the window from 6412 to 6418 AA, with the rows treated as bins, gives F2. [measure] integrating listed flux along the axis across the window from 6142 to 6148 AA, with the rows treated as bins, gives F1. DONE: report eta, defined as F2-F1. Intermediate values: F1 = 140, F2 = 136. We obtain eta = -4.9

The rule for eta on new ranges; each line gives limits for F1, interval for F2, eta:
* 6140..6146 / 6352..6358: -1.4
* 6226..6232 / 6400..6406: -2.5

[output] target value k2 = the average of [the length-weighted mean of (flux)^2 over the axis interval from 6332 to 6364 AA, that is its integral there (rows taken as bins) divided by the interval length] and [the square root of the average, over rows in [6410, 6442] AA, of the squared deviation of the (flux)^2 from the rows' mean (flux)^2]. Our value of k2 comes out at 270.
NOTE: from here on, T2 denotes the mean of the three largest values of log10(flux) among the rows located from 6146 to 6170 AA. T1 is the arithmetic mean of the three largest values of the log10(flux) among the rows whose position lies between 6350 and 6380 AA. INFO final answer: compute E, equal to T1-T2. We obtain -0.006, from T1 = 1.37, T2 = 1.37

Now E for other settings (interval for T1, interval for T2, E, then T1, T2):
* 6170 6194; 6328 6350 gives 0.014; 1.38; 1.37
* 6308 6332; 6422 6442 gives 0.012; 1.37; 1.36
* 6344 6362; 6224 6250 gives 0.000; 1.37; 1.37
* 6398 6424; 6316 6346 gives -0.010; 1.36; 1.37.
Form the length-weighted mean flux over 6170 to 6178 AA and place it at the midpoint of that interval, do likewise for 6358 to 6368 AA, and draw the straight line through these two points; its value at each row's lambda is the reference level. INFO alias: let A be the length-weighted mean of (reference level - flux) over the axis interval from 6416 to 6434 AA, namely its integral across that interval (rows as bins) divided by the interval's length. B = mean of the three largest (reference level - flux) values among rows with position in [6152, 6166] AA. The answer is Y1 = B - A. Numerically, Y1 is 0.20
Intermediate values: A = 0.34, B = 0.5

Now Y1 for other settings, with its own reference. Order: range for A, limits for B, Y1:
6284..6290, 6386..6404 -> 0.79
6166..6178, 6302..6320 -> 0.12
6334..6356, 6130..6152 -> 0.14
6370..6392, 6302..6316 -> 0.08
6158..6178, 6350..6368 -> -0.15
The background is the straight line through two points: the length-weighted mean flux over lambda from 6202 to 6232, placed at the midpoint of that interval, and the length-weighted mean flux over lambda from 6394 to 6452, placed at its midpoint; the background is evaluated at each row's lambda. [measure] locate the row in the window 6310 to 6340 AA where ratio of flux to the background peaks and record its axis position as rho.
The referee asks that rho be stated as 6312 AA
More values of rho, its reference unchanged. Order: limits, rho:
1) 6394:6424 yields 6396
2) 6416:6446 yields 6444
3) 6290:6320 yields 6312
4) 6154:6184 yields 6183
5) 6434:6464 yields 6444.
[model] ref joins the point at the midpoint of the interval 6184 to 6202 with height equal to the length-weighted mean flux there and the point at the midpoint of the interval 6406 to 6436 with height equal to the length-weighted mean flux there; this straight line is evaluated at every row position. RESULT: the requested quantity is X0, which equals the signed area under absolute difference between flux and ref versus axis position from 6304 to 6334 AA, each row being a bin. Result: 5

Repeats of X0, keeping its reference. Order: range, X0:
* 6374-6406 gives 9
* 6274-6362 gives 22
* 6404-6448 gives 13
